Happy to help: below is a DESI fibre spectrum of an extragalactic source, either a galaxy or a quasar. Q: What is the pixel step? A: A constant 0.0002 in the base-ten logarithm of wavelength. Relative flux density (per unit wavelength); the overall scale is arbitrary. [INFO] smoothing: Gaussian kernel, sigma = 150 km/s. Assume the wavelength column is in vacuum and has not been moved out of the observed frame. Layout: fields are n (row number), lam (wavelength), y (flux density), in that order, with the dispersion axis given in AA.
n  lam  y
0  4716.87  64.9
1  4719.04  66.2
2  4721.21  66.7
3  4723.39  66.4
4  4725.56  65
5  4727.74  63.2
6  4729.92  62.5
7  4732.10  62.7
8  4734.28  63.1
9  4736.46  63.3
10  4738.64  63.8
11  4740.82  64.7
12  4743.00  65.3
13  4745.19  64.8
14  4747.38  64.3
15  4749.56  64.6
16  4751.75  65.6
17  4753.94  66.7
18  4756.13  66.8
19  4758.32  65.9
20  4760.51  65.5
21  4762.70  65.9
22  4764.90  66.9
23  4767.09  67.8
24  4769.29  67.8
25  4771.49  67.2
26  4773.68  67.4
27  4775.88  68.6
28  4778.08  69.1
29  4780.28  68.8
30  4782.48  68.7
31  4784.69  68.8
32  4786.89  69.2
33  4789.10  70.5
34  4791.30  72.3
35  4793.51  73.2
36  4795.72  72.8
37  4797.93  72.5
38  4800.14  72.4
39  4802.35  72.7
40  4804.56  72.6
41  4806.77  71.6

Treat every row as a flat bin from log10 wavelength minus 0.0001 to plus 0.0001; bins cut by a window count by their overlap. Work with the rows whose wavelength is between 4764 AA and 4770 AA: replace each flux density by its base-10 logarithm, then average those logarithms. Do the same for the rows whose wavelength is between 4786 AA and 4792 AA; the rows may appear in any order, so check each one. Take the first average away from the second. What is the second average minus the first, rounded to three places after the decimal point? 0.020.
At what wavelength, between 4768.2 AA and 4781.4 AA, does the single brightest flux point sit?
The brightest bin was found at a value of 4778.08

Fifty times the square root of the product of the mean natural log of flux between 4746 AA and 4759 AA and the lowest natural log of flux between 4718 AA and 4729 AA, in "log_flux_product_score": 208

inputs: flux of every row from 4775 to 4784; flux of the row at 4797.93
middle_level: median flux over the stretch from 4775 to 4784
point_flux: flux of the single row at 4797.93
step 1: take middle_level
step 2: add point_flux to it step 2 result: 141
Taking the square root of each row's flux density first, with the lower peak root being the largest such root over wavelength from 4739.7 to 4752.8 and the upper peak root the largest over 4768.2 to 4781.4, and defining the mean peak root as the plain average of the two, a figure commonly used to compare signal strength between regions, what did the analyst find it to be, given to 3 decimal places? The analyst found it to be 8.206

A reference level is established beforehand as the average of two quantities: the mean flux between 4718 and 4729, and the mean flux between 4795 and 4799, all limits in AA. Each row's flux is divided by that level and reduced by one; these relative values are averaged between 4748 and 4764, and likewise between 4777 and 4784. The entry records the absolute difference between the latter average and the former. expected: 0.044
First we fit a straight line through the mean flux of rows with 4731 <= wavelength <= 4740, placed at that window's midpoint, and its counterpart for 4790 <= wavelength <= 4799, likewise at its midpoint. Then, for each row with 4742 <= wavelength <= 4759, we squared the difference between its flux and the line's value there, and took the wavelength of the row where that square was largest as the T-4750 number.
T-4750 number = 4758.32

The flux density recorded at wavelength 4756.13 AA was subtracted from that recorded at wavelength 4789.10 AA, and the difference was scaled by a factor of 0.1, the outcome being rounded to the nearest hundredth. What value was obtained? 0.37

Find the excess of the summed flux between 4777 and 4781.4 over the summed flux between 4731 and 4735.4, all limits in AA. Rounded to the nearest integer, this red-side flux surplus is 12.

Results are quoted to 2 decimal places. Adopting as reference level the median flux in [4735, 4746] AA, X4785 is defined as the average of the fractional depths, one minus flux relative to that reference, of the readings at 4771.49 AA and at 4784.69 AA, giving -0.05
